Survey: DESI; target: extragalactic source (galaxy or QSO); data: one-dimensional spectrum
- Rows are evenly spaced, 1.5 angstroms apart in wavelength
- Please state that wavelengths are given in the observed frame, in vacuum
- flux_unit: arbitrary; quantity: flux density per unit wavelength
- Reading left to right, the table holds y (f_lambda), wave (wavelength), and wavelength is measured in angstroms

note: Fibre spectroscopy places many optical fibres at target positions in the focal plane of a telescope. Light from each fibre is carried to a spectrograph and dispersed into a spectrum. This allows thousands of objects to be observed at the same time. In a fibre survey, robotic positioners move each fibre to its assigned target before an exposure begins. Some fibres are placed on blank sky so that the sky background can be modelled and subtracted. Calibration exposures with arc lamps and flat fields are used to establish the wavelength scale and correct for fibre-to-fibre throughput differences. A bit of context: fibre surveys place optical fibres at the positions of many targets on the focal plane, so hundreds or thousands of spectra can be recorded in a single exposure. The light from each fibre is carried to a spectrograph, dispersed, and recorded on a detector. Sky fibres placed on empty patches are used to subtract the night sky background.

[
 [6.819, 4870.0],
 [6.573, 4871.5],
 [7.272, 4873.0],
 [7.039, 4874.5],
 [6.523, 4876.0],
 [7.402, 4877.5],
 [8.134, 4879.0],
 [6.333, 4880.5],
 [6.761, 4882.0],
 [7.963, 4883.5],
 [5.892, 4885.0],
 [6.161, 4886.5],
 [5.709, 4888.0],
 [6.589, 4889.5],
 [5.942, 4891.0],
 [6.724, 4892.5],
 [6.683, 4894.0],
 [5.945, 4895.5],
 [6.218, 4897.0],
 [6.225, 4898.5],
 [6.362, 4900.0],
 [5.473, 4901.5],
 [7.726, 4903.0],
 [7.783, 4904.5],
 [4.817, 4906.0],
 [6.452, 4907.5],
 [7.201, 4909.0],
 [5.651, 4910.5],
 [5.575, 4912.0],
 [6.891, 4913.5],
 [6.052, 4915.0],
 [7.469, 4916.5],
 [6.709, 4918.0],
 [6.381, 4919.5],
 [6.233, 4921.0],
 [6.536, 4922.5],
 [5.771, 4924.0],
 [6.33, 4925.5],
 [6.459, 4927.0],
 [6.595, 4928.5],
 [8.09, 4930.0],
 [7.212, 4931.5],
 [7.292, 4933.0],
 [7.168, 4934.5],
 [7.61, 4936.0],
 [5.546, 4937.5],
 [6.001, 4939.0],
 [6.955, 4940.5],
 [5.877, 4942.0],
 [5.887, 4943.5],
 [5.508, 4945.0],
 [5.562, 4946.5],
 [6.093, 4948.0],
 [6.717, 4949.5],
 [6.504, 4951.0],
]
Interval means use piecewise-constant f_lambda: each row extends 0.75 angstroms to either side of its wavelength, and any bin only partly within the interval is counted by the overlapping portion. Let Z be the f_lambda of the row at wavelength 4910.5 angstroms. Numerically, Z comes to 5.651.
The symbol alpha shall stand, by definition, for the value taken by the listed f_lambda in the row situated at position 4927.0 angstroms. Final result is 6.459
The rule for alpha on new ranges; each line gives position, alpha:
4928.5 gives 6.595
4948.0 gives 6.093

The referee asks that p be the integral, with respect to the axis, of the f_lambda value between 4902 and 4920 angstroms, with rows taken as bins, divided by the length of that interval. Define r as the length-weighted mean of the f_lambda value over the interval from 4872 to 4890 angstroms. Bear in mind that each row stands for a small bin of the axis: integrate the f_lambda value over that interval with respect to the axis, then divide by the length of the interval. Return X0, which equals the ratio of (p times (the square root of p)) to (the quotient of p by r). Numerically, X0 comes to 17.4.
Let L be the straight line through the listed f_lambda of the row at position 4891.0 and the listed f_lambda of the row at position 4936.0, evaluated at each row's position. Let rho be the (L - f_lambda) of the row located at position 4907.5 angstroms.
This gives 0.1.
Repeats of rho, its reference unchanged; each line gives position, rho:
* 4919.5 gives 0.6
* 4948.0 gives 2.0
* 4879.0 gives -2.6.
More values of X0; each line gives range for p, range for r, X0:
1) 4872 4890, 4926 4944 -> 17.6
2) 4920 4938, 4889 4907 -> 16.6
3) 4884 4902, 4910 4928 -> 15.8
